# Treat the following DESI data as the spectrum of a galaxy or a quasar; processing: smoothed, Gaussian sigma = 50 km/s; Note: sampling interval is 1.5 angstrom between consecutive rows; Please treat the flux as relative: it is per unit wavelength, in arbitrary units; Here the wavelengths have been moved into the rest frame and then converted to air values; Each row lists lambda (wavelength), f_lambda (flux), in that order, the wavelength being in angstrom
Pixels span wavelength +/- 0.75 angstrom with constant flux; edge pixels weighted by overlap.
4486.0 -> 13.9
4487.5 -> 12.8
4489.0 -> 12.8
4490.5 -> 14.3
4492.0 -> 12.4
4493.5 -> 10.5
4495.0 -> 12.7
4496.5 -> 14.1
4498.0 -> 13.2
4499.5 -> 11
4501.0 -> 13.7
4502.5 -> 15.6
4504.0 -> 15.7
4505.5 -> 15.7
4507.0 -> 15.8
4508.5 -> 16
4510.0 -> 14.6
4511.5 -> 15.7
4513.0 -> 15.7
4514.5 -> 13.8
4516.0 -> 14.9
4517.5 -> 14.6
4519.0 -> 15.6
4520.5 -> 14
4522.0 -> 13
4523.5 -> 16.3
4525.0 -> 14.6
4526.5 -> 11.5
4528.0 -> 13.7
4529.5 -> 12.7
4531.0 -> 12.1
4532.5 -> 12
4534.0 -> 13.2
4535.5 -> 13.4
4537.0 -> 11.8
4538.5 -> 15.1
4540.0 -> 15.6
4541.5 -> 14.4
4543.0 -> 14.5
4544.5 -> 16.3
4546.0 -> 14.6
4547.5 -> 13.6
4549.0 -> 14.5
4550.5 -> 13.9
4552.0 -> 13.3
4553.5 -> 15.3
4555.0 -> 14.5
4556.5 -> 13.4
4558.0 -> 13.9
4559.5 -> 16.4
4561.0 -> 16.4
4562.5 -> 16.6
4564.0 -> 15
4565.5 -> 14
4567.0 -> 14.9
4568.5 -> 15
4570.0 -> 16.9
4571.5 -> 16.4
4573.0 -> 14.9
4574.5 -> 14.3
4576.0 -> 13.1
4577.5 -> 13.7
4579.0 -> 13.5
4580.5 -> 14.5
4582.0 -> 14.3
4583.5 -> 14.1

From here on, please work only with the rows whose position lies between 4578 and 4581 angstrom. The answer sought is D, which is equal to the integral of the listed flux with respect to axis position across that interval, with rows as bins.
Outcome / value 42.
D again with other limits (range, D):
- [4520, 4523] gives 41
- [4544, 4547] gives 46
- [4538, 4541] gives 46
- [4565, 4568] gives 44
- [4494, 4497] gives 39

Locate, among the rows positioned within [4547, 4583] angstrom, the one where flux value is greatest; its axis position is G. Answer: 4570.0 angstrom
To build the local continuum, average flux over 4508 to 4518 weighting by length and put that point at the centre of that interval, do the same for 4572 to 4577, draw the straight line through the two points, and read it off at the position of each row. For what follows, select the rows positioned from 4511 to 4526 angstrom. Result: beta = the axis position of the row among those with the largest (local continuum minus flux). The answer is 4522.0 angstrom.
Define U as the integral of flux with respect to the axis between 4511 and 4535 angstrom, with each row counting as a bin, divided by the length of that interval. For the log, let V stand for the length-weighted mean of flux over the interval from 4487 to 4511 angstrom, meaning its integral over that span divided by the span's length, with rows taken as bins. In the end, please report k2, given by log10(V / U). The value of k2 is -0.003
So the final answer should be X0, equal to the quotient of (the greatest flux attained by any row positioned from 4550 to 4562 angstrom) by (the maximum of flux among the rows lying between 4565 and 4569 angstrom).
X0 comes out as 1.09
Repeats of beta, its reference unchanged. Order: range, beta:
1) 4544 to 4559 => 4552.0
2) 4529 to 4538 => 4537.0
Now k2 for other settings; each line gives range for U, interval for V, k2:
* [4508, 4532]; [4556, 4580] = 0.019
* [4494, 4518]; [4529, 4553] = -0.020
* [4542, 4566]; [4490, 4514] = -0.018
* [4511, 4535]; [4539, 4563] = 0.026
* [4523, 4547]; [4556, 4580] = 0.033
